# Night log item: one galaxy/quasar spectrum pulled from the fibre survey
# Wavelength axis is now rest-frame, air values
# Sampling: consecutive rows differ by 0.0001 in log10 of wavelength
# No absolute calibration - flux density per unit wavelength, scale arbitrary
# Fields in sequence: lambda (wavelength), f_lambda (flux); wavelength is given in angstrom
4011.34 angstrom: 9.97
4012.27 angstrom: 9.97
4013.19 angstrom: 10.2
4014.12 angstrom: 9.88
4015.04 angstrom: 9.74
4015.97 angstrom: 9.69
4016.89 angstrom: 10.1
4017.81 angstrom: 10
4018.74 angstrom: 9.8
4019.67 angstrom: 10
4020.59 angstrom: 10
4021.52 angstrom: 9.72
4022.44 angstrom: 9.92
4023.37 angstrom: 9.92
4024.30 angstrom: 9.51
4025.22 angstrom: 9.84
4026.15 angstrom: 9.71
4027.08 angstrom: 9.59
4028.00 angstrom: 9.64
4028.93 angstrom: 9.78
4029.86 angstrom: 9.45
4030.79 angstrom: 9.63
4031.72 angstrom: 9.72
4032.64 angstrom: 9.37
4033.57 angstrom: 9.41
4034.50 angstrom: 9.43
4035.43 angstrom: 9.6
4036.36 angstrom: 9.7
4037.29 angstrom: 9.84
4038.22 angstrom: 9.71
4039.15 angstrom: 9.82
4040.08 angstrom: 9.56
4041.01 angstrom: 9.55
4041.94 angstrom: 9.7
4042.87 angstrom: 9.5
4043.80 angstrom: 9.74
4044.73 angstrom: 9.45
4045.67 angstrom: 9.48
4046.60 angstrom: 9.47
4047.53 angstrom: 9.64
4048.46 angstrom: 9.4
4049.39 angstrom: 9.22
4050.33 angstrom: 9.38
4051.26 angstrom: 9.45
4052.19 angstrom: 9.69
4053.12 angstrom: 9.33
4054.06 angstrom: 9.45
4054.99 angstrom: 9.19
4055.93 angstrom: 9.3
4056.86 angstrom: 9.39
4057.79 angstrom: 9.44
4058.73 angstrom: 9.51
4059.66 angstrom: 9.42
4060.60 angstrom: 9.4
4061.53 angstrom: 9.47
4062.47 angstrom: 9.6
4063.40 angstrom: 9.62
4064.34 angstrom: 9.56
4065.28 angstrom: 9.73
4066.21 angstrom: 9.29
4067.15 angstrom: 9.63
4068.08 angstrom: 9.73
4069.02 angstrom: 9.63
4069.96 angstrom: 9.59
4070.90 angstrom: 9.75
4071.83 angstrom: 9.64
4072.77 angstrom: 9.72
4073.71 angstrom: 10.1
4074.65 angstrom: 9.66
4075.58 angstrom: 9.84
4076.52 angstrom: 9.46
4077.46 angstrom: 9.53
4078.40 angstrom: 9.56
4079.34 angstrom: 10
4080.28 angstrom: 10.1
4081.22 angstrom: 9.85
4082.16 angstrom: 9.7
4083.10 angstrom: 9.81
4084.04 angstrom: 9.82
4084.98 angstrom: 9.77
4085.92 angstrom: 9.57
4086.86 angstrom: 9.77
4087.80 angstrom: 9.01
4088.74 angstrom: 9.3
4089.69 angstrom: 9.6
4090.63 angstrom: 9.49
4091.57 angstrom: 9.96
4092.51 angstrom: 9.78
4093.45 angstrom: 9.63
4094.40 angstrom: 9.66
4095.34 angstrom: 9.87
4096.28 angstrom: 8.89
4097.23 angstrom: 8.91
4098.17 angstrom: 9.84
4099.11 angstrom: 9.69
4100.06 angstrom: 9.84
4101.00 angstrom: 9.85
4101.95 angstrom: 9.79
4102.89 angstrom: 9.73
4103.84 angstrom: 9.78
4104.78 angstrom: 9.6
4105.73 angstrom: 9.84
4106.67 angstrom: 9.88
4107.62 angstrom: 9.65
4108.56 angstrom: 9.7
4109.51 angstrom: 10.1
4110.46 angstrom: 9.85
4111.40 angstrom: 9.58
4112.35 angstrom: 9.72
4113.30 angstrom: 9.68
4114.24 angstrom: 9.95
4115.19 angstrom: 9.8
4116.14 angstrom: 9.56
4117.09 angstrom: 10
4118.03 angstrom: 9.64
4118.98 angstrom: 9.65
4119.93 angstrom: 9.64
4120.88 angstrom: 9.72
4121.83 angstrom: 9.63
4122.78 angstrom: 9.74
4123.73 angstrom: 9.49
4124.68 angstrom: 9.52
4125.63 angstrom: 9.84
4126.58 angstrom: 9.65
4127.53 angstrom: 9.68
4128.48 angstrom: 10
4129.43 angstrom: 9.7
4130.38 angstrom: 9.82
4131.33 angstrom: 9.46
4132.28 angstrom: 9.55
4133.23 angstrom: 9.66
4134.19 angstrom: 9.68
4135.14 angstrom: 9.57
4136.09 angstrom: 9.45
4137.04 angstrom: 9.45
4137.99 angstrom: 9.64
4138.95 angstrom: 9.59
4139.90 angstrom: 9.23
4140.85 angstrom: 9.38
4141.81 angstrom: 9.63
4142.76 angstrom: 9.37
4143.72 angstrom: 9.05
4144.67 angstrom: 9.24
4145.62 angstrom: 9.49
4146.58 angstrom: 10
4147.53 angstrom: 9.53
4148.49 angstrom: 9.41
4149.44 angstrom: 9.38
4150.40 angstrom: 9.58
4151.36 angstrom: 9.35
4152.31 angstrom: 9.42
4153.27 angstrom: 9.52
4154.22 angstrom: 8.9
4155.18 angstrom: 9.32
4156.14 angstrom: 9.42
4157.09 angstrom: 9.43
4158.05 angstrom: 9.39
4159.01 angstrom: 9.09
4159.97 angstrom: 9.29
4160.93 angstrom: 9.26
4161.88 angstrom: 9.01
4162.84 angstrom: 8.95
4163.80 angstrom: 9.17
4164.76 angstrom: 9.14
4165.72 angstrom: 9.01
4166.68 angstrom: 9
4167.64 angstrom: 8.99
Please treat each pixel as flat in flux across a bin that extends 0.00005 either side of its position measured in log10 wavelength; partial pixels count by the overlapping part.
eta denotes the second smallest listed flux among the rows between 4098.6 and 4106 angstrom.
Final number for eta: 9.69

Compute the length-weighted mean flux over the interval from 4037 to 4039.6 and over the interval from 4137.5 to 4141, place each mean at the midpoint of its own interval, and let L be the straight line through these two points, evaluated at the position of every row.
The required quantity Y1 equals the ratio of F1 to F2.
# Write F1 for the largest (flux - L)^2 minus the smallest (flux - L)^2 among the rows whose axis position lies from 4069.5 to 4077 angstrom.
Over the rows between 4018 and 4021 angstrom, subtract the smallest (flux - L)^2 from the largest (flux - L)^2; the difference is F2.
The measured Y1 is 8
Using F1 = 0.18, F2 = 0.02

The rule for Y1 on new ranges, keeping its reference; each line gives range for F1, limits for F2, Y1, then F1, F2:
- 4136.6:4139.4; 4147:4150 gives 5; 0.03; 0.01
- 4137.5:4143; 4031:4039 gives 0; 0.05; 0.18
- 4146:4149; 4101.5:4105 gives 7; 0.30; 0.04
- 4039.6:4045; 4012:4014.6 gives 1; 0.10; 0.11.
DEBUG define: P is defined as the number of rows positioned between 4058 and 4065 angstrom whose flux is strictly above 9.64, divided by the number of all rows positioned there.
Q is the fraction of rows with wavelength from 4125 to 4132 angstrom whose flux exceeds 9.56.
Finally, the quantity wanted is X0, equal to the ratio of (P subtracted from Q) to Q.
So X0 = 1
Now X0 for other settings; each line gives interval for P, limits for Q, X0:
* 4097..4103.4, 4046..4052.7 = -2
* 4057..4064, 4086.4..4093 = 1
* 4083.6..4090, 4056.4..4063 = -2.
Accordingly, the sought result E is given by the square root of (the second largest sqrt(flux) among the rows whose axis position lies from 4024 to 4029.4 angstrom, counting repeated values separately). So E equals 1.77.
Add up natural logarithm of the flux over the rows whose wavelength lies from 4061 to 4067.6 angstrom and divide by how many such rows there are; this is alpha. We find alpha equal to 2.26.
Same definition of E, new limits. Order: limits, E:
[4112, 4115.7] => 1.77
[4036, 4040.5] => 1.77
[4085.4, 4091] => 1.76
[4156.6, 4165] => 1.75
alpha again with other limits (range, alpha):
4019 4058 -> 2.26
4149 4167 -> 2.22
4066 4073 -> 2.26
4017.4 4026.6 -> 2.29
